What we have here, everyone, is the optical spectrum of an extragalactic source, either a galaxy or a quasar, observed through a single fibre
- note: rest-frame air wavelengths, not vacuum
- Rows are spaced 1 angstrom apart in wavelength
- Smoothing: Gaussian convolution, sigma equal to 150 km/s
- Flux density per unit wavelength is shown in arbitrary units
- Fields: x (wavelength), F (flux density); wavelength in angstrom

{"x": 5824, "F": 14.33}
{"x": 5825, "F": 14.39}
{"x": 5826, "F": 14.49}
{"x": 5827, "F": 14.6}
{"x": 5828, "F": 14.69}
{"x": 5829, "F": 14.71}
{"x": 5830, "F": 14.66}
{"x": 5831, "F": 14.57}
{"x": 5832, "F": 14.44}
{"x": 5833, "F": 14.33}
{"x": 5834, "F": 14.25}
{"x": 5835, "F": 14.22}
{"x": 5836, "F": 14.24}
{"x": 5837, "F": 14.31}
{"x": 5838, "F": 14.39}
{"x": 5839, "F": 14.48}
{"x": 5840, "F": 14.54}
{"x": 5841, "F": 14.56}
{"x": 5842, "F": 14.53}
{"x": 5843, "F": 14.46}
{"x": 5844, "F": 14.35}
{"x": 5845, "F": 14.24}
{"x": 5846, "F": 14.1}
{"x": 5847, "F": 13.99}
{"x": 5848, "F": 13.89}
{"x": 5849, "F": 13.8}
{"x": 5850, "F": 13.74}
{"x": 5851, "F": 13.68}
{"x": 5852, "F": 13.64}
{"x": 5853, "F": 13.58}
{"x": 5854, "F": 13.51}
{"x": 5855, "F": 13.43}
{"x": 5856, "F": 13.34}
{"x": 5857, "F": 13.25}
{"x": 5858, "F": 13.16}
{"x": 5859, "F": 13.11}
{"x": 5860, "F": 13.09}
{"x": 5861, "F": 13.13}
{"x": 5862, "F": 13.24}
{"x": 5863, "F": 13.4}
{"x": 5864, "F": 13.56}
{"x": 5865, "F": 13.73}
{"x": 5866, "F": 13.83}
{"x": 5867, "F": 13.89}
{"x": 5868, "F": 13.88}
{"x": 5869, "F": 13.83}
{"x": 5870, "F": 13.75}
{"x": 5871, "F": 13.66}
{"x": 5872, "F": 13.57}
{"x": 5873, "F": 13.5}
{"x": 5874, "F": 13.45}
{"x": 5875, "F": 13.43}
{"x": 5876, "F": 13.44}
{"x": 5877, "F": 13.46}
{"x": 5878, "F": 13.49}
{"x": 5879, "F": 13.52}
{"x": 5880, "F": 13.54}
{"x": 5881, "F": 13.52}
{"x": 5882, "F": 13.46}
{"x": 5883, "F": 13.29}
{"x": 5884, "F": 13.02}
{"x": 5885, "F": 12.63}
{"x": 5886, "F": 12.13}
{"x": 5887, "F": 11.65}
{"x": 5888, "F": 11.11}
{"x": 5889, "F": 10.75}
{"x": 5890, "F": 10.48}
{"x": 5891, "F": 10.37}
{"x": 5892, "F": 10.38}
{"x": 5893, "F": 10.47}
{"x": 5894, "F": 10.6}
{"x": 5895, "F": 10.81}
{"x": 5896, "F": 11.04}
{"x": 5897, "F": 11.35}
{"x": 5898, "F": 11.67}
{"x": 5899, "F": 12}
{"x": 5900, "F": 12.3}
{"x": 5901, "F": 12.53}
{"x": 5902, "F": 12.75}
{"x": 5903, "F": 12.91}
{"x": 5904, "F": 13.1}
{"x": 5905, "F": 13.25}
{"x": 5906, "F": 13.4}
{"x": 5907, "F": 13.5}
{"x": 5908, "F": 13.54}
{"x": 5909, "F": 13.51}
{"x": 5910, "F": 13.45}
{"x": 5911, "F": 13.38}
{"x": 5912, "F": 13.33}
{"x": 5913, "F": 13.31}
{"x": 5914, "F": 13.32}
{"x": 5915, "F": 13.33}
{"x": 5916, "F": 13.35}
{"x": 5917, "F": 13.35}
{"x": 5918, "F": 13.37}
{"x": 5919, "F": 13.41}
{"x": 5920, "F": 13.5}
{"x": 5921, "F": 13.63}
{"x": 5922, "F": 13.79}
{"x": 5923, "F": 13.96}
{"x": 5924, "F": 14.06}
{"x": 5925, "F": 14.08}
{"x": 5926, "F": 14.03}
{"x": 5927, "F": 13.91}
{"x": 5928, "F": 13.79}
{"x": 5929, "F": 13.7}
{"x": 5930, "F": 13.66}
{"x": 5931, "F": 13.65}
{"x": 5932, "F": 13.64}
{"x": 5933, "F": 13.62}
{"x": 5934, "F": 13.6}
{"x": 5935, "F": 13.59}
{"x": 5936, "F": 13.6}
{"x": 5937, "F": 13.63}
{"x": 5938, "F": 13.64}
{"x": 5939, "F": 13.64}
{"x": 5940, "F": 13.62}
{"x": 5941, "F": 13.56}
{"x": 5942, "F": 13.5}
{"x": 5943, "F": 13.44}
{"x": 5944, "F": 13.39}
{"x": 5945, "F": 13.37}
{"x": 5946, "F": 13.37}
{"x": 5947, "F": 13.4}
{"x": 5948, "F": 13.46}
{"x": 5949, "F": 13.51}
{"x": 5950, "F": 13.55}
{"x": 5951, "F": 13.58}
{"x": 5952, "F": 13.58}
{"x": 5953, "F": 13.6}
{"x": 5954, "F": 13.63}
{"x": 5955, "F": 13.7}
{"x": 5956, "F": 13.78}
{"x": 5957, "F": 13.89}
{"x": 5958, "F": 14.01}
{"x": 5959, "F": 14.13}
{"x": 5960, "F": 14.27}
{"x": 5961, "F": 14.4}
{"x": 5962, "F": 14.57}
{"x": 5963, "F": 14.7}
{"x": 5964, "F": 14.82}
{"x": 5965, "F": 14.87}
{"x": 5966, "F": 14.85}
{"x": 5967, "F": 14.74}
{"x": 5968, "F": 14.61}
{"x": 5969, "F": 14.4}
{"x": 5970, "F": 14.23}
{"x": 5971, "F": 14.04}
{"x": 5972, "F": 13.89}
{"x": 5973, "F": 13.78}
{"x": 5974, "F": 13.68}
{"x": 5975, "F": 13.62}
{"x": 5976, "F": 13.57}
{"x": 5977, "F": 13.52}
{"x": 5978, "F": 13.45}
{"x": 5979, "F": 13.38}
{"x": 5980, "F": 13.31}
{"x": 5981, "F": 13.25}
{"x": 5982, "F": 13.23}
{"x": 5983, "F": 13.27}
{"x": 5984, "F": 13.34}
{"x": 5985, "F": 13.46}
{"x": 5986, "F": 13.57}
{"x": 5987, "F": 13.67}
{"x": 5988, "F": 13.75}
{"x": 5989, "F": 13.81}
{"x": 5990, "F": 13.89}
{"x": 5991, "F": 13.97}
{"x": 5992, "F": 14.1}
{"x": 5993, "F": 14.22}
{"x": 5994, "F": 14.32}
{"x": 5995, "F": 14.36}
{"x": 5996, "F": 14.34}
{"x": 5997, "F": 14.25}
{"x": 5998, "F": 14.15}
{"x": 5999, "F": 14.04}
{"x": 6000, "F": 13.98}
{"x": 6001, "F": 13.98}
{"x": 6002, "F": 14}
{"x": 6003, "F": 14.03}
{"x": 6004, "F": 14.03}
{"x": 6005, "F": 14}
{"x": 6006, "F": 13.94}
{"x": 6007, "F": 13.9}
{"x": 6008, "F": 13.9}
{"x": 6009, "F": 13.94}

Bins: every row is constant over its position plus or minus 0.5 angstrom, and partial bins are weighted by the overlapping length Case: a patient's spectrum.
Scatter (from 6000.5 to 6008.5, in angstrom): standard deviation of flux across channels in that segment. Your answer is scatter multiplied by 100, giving 5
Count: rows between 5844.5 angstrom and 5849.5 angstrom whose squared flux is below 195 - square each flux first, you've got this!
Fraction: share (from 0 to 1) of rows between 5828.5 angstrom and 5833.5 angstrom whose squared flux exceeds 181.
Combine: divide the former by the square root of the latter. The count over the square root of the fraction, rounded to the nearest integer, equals 2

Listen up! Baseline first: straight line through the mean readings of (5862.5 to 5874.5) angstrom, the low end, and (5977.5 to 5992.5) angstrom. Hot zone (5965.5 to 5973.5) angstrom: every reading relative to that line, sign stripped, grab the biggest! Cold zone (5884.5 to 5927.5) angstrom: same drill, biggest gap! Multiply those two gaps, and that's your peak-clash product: 4.16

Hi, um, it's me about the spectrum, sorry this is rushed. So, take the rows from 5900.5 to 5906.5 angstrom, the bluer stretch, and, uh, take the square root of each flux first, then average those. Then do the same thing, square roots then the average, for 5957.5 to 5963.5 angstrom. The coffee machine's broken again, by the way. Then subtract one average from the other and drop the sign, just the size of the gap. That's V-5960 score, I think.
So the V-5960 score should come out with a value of 0.18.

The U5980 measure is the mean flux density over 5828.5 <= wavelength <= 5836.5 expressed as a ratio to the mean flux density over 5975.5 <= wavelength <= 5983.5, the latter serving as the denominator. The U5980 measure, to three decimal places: 1.079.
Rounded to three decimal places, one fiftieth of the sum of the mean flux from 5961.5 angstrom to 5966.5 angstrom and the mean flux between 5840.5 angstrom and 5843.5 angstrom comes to 0.586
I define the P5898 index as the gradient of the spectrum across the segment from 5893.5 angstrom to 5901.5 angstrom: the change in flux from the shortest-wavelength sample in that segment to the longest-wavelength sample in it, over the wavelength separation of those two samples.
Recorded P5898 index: 0.28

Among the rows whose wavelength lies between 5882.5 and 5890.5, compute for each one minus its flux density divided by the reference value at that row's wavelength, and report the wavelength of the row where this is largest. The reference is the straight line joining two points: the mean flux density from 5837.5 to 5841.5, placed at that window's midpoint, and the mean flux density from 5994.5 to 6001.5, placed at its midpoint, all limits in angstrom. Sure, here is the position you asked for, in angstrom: 5890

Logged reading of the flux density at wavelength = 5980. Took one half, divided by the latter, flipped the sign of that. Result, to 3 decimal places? -0.038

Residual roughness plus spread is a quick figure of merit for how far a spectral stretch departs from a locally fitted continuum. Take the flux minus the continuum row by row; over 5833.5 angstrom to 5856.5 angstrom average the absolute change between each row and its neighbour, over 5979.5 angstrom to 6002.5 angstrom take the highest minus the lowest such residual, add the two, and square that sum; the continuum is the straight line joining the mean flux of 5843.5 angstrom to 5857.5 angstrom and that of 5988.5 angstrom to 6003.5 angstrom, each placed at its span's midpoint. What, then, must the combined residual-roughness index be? 1.4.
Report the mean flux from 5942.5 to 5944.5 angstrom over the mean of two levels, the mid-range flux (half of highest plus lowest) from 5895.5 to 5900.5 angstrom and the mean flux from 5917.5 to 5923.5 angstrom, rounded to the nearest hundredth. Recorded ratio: 1.06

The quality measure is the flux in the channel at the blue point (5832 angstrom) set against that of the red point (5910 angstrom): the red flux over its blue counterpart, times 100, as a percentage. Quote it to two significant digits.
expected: 93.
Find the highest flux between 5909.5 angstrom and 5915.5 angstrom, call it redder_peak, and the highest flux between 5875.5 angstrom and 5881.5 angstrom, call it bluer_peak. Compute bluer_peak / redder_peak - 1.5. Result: -0.493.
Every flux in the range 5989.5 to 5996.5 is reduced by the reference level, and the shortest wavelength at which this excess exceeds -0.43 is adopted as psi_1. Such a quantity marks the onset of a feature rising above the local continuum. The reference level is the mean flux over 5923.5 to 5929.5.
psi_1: 5990 angstrom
